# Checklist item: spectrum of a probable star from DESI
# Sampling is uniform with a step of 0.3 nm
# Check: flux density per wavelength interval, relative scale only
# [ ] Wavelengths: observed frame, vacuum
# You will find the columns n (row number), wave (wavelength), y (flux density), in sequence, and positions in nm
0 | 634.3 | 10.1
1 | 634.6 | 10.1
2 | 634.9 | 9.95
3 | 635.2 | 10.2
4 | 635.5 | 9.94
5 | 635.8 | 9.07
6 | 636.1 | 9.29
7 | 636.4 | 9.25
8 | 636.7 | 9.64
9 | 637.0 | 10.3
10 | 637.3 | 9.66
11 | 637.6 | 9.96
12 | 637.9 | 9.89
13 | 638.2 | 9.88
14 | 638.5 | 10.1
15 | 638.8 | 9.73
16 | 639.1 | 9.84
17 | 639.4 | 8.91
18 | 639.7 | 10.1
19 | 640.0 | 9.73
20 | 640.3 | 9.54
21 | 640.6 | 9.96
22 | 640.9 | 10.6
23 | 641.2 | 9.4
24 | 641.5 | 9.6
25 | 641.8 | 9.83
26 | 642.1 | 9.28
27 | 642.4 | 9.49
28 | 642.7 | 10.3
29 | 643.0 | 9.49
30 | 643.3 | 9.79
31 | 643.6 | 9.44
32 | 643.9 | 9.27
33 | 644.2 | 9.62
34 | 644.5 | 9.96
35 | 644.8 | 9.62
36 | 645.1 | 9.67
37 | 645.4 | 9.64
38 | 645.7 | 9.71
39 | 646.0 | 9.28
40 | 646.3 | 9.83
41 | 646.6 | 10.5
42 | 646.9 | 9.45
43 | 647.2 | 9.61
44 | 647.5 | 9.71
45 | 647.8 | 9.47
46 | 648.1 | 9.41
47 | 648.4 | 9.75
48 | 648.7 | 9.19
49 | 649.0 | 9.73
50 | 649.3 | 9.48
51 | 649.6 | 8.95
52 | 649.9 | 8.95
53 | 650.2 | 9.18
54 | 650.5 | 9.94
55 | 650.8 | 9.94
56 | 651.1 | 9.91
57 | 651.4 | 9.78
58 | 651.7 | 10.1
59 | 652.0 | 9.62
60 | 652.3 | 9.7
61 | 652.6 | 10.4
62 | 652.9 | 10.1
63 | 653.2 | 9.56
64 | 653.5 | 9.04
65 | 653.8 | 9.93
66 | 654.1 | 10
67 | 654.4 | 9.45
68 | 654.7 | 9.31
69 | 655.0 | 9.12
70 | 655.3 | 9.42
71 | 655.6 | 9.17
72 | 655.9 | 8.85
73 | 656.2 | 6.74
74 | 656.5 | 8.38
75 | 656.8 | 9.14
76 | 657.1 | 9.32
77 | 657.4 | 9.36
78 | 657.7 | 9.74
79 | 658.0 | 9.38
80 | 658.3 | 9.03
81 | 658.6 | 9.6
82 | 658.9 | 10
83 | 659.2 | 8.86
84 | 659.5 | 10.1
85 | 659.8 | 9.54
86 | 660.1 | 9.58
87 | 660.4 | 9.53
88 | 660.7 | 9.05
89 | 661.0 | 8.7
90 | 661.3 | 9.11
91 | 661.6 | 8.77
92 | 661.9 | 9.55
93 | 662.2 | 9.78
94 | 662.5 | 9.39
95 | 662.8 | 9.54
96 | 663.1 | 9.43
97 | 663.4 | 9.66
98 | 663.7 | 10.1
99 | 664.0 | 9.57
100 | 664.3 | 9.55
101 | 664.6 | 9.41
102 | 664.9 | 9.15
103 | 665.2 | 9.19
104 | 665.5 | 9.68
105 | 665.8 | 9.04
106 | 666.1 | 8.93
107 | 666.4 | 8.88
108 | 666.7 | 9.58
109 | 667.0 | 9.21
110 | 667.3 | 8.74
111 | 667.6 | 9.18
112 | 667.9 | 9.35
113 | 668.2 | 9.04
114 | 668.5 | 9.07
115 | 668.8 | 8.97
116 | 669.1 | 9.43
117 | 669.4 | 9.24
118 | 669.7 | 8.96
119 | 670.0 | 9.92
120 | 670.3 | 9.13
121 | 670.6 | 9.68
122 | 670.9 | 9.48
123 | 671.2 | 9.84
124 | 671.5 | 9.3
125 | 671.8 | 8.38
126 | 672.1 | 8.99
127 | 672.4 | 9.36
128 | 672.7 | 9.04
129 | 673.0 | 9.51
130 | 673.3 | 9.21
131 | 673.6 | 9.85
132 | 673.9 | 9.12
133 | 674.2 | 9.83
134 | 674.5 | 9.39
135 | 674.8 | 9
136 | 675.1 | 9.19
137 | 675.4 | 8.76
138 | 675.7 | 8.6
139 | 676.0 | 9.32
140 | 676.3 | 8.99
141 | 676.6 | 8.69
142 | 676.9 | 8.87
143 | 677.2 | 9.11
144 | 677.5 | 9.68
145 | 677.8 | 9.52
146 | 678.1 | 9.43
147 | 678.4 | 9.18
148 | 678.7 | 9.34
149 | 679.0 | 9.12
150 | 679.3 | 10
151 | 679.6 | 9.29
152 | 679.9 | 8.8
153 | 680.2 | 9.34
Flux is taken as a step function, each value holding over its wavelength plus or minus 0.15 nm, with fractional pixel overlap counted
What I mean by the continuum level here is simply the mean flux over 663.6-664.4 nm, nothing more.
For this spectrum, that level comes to 9.7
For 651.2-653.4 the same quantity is 9.9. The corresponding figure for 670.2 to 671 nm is 9.4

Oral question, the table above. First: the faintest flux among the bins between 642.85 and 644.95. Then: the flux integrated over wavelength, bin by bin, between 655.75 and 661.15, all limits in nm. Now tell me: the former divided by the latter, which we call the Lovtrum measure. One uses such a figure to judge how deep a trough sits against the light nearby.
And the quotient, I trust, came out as 0.19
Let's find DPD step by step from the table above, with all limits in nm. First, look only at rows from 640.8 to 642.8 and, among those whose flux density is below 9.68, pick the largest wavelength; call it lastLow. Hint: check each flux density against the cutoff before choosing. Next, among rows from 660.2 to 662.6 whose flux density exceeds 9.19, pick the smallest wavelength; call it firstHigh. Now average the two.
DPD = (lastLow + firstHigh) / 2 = 651.40 nm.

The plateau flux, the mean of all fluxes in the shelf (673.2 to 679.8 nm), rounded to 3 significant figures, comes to 9.25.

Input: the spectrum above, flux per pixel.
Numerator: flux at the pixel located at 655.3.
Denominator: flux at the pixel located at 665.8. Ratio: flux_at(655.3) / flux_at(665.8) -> 1.04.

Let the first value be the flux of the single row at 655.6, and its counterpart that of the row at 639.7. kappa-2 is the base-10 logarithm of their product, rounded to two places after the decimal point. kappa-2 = 1.97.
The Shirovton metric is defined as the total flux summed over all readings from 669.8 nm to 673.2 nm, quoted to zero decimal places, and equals 103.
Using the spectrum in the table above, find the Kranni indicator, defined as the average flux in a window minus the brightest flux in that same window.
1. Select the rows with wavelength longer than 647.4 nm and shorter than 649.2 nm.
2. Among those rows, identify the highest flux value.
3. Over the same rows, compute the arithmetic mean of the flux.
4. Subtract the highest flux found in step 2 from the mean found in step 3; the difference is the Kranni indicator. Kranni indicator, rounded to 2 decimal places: -0.21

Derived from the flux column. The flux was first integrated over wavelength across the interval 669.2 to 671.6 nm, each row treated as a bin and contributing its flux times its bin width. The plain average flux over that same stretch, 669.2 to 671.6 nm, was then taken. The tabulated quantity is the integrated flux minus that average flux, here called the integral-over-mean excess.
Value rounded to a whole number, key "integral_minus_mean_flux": 13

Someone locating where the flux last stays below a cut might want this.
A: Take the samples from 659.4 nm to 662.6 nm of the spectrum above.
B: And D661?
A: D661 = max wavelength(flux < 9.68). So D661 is 662.5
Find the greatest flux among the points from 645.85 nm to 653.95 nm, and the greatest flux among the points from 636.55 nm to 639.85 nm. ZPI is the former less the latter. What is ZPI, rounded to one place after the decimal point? 0.2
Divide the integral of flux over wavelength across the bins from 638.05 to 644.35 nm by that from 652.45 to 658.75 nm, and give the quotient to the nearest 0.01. 1.05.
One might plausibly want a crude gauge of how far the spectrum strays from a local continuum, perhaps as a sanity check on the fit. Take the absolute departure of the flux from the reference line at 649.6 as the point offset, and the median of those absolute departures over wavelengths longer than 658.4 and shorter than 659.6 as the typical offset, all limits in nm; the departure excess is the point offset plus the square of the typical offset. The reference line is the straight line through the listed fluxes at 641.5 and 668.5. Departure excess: 0.81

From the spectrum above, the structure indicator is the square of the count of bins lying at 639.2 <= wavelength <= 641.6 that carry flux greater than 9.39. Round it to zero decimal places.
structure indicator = 49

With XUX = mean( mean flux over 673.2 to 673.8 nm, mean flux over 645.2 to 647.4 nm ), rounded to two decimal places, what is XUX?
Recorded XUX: 9.62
